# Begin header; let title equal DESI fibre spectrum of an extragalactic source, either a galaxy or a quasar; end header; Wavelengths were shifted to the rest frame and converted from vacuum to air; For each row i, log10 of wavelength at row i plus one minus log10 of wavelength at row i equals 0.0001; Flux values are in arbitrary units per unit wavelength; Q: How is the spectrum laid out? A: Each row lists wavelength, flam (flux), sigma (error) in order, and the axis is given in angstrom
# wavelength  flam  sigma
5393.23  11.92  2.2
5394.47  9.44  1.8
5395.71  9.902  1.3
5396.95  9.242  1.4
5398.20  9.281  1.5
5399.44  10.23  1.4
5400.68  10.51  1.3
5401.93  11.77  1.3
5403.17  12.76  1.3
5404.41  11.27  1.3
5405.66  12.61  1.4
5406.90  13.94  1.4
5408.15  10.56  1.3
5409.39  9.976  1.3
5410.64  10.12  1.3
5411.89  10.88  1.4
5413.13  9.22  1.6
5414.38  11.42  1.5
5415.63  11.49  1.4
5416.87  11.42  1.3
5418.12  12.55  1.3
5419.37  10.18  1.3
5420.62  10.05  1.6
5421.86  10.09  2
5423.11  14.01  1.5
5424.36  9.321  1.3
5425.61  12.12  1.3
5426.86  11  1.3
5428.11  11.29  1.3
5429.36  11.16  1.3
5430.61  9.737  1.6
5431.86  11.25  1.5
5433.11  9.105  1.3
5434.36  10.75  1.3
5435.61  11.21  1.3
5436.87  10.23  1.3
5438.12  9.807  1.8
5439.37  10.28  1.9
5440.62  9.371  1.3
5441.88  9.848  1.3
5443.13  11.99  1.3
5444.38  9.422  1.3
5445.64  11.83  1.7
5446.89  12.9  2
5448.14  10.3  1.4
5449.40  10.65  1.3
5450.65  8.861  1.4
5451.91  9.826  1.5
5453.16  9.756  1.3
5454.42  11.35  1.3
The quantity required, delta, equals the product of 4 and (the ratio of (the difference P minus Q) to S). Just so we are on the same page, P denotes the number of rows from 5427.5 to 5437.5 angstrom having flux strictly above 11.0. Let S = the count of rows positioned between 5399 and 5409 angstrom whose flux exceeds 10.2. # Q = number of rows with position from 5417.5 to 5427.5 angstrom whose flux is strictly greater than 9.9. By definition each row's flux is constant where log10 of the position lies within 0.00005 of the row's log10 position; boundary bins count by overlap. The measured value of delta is -1.5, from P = 4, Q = 7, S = 8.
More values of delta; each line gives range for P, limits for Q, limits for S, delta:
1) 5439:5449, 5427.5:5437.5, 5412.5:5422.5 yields -3.0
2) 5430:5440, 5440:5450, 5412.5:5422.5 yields -3.0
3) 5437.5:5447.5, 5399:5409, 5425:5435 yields -3.3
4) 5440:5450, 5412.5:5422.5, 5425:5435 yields -2.7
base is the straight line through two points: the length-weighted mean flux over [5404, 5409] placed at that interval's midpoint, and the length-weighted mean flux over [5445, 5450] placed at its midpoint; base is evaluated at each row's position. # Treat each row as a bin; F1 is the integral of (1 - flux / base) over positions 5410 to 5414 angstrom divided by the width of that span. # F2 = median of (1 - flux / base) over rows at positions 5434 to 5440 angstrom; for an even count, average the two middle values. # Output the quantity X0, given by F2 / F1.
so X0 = 0.7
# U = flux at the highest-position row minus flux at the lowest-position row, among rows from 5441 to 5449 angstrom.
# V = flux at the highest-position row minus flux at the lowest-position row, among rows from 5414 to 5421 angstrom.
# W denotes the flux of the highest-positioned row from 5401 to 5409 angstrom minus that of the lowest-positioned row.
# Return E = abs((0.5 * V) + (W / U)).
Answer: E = 3.4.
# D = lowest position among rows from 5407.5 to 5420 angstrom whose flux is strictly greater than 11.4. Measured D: 5414.38 angstrom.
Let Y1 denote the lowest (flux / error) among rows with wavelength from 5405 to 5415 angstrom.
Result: 5.76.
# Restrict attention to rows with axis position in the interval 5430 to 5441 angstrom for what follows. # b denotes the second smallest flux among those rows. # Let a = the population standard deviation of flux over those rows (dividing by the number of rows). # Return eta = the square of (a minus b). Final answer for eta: 75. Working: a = 0.7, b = 9.371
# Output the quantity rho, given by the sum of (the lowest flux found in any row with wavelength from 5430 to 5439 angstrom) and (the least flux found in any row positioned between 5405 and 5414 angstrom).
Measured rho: 18.3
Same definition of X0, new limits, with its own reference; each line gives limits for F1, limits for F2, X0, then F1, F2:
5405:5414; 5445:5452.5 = 1.0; 0.08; 0.08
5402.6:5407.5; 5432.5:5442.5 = -2.7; -0.05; 0.13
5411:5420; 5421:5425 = 1.9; 0.08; 0.14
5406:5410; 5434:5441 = 3.1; 0.04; 0.11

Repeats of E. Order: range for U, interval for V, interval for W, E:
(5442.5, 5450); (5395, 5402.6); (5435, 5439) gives 2.0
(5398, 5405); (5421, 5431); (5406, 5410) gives 2.2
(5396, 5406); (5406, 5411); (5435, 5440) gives 2.2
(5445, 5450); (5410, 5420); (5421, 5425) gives 0.7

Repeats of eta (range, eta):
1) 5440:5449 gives 66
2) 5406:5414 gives 72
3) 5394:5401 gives 77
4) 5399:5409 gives 86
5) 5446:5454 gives 72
